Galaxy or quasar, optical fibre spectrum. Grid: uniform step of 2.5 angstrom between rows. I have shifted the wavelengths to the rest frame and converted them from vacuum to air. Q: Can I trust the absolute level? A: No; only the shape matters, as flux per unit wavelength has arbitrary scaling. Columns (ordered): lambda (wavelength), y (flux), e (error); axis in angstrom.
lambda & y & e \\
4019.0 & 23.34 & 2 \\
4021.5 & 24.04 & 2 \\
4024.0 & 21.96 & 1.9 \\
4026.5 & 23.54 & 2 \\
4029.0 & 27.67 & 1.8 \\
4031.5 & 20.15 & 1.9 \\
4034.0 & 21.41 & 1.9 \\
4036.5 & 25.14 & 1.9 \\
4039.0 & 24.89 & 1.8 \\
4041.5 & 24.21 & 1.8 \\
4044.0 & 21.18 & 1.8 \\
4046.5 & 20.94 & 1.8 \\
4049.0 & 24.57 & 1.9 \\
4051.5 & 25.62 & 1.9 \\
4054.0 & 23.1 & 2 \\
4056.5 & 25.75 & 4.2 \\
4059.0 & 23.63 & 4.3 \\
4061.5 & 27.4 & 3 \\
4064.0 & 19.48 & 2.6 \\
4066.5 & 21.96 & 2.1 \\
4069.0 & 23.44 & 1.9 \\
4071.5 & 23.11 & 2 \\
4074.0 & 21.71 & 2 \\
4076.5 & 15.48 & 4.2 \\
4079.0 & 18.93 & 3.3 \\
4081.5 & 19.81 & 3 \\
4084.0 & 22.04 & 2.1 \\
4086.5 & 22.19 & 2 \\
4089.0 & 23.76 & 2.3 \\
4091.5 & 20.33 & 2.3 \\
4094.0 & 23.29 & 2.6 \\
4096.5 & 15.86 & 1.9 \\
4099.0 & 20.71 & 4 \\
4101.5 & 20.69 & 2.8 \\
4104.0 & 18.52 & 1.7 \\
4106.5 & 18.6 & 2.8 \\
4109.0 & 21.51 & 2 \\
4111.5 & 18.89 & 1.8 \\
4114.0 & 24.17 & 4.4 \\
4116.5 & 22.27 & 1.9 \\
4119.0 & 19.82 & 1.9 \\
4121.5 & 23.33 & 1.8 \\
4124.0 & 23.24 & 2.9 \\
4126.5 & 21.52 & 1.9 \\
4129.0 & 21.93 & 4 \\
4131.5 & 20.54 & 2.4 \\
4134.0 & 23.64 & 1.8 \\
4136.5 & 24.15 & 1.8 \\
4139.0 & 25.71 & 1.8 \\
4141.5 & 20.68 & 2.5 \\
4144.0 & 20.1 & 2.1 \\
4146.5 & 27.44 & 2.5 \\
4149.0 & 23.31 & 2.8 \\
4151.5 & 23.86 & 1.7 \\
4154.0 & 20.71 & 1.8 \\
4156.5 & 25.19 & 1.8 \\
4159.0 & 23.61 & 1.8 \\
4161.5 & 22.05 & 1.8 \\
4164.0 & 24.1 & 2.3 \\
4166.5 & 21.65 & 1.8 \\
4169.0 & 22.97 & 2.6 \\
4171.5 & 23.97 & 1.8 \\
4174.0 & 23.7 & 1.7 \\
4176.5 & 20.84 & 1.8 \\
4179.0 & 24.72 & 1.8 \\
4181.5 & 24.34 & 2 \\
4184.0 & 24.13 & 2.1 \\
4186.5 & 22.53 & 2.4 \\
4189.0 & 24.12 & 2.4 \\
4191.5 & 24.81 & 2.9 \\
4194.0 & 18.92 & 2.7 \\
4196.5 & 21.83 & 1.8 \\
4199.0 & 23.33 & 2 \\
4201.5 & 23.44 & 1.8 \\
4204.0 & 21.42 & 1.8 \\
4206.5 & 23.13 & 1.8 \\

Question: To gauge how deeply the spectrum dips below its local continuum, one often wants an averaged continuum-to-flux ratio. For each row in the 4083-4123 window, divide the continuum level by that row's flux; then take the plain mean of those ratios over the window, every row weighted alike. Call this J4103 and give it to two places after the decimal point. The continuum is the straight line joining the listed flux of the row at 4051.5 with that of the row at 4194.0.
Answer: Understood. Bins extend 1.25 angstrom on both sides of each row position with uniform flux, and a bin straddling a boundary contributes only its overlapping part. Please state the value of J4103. 1.12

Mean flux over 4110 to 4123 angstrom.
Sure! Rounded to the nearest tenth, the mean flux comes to 21.7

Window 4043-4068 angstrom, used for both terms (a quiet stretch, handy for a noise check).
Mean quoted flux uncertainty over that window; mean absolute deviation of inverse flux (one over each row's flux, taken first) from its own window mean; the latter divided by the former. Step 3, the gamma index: 0.0015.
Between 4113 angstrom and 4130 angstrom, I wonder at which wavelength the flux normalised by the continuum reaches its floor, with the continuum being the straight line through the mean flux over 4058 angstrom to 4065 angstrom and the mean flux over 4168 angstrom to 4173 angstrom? 4119.0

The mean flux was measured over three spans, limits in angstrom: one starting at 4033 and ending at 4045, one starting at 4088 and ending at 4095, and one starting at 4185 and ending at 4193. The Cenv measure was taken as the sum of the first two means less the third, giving 22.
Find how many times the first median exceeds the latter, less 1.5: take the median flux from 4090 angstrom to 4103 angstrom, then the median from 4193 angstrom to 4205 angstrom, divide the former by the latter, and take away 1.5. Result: -0.55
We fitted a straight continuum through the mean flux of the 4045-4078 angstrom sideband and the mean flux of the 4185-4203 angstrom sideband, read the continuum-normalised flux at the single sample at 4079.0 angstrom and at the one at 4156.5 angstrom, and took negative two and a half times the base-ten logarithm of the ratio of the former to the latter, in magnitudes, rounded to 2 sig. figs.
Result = 0.31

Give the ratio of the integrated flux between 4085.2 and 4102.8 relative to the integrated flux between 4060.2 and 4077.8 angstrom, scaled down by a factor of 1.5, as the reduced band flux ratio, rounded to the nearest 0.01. 0.64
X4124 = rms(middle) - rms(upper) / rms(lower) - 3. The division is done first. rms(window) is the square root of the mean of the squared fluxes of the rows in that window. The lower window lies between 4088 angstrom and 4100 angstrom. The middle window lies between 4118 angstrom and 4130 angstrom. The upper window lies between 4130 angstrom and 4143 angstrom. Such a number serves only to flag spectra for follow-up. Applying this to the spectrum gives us 17.9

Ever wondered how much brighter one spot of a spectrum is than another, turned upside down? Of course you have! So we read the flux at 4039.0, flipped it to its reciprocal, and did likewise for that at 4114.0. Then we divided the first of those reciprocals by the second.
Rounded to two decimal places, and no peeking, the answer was 0.97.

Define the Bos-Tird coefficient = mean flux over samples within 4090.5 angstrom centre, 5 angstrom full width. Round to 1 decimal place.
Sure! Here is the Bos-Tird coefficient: 22.0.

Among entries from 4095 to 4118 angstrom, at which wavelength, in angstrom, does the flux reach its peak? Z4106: 4114.0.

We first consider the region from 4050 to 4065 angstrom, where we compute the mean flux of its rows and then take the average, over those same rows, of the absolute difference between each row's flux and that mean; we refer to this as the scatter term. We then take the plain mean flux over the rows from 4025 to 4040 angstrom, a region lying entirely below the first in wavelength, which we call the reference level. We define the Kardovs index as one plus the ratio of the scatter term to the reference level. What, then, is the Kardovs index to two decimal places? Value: 1.09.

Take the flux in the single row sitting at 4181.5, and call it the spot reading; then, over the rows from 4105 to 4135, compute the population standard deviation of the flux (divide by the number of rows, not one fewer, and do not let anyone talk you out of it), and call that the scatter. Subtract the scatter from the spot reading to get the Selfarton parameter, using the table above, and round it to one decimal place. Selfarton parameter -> 22.6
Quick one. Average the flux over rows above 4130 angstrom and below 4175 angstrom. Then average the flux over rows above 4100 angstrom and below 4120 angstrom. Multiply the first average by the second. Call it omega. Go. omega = 477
